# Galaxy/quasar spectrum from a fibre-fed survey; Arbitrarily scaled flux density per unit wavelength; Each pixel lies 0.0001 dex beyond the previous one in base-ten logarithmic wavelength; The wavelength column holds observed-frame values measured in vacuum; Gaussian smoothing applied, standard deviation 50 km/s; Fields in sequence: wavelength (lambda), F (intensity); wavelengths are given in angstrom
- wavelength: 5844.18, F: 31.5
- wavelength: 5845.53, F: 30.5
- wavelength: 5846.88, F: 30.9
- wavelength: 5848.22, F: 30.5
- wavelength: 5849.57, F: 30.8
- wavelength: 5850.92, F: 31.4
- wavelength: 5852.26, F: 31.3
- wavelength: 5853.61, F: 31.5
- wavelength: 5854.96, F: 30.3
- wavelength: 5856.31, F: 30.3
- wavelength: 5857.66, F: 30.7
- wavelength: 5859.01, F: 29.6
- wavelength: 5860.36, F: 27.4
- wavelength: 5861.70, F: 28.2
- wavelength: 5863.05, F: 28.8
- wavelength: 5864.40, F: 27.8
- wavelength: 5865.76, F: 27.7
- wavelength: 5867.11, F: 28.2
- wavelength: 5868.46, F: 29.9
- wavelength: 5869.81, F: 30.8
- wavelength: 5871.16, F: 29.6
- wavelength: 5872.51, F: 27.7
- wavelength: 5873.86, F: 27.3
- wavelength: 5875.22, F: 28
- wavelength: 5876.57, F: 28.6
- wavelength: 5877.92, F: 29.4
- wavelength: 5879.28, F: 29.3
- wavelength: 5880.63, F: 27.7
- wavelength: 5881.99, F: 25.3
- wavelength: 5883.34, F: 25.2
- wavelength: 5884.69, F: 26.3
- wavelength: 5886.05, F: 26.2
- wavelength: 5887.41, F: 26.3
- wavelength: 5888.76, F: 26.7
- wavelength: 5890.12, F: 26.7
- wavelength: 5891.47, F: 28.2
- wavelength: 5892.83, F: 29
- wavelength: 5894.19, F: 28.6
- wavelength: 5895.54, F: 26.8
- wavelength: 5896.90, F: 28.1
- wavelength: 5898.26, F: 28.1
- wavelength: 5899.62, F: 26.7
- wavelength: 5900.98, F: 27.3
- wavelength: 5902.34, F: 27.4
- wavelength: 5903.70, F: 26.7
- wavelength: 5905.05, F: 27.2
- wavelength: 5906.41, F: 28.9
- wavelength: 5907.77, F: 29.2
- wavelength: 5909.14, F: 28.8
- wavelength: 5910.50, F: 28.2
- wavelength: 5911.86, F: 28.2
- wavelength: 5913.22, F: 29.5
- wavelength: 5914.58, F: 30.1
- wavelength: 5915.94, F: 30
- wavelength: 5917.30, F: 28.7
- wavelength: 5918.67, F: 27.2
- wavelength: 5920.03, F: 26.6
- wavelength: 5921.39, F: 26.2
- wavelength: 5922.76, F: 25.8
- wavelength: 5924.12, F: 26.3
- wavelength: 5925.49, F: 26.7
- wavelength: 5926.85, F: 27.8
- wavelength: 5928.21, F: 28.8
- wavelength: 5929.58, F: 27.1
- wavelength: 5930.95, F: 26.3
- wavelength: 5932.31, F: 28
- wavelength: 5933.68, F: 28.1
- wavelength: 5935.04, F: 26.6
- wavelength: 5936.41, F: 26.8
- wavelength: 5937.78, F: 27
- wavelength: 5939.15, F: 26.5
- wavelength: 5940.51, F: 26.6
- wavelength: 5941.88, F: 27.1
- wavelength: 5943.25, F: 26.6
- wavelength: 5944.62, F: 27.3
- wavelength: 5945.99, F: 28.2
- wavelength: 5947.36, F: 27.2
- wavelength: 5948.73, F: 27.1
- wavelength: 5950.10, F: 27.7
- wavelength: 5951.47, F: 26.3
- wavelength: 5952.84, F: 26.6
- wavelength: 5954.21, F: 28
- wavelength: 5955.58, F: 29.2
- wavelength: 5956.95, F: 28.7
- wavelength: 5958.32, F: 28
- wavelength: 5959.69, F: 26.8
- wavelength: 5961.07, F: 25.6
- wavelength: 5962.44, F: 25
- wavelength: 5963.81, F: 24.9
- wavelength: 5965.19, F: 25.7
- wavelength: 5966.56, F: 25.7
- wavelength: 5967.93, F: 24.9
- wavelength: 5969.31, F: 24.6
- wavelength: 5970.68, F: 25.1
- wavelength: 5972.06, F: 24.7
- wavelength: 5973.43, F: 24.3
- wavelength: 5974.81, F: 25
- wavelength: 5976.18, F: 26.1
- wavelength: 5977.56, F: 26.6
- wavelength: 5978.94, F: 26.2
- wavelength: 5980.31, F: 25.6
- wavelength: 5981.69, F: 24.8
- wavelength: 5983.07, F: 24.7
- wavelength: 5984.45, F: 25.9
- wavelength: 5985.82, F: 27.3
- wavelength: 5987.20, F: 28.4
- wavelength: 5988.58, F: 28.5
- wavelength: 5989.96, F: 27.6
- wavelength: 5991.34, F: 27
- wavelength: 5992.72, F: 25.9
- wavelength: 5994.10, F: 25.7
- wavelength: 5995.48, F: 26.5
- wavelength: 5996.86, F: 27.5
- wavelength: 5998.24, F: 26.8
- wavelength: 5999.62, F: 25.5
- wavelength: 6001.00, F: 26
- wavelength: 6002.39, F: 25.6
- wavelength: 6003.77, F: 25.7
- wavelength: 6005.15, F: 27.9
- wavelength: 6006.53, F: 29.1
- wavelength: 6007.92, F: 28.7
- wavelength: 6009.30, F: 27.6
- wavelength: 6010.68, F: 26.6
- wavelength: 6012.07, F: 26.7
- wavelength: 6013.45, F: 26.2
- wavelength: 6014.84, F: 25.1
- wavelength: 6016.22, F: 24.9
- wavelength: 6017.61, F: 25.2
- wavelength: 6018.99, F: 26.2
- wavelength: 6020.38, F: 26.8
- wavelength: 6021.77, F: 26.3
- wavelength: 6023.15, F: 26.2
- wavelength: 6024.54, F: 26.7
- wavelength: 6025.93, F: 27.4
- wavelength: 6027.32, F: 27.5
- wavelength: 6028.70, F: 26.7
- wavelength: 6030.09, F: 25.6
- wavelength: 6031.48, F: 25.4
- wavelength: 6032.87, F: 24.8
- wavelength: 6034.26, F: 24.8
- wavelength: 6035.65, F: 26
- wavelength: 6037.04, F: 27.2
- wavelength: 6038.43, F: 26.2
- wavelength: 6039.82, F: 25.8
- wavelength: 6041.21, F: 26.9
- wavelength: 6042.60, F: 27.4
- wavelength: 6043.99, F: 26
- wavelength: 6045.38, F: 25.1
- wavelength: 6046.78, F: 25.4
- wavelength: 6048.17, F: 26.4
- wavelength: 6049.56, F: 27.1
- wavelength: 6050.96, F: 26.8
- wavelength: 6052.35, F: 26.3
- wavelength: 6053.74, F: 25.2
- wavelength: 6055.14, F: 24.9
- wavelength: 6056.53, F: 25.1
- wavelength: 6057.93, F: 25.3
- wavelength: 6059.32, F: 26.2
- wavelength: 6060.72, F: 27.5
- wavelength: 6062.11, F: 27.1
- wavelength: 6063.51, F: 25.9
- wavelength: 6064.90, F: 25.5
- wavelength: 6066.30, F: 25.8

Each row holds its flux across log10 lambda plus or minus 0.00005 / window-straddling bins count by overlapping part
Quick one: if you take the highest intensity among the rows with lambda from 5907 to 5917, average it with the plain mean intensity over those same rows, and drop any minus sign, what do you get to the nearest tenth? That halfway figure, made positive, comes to 29.6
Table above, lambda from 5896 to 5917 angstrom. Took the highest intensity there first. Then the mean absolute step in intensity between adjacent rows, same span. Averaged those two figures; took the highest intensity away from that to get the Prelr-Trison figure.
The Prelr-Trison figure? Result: -14.8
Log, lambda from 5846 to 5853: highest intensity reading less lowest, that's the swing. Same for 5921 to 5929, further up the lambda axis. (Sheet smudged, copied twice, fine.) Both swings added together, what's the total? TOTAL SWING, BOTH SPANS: 3.9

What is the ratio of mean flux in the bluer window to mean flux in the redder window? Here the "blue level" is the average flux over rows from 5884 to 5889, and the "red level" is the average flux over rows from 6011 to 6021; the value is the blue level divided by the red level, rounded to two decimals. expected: 1.02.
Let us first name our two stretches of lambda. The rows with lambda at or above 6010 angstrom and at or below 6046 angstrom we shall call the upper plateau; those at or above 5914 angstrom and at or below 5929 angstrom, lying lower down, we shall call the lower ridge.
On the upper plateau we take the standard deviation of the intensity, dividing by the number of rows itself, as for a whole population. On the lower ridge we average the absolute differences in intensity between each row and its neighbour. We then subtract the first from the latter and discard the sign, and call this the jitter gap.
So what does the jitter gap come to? 0.09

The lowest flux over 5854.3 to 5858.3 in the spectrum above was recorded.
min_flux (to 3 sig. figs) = 30.3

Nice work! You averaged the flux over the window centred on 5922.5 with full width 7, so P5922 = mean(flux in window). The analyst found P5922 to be 26.3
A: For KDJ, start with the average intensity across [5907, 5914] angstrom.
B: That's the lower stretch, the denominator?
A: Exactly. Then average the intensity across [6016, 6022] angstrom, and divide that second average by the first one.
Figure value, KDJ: 0.90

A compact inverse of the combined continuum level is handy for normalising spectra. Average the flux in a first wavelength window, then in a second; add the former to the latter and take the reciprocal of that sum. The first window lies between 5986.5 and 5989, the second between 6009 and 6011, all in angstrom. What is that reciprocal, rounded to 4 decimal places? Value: 0.0180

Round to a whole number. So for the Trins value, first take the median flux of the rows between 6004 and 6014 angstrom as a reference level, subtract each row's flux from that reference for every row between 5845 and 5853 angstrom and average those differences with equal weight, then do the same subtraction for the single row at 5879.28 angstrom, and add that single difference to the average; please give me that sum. -5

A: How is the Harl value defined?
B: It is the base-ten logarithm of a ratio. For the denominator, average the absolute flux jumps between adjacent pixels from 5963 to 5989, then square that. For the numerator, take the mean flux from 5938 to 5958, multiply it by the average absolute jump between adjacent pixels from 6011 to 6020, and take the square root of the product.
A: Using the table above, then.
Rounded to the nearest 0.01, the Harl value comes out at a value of 1.03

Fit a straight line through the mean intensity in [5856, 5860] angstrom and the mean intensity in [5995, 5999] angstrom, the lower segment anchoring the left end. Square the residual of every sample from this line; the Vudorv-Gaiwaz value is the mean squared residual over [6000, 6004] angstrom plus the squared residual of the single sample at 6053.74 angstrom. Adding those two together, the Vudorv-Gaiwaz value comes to 1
